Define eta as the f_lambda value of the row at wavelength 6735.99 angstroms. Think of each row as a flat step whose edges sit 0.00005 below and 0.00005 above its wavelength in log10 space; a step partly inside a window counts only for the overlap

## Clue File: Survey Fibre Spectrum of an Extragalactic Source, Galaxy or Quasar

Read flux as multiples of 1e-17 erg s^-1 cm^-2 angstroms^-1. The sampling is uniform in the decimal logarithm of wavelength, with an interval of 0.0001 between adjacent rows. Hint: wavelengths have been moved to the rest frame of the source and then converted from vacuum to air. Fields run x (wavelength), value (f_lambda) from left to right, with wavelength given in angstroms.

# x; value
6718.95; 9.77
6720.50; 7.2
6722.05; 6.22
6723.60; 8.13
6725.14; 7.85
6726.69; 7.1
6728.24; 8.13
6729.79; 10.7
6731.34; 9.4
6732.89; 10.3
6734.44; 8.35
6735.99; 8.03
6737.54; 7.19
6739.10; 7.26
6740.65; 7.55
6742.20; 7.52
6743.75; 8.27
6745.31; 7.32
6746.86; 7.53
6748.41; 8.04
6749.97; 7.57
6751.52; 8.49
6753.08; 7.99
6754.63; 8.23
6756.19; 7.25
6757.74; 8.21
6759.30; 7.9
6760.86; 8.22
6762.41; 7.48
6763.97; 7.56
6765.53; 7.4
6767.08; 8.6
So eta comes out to 8.03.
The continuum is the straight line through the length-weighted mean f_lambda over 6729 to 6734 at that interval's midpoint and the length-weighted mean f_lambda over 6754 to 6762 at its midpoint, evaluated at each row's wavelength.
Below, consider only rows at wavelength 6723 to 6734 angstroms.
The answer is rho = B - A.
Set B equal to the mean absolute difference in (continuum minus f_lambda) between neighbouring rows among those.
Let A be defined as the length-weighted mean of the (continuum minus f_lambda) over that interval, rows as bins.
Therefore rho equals -0.3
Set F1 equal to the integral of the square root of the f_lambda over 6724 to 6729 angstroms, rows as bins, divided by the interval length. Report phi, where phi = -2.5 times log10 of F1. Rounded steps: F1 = 2.78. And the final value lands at -1.11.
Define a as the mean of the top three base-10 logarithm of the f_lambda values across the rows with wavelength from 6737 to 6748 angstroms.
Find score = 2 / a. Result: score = 2.25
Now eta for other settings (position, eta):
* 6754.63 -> 8.23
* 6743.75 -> 8.27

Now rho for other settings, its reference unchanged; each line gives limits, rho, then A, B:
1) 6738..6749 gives -0.9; 1.45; 0.53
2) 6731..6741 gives -0.6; 1.37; 0.73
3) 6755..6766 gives 0.4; 0.00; 0.43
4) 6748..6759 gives 0.4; 0.32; 0.68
